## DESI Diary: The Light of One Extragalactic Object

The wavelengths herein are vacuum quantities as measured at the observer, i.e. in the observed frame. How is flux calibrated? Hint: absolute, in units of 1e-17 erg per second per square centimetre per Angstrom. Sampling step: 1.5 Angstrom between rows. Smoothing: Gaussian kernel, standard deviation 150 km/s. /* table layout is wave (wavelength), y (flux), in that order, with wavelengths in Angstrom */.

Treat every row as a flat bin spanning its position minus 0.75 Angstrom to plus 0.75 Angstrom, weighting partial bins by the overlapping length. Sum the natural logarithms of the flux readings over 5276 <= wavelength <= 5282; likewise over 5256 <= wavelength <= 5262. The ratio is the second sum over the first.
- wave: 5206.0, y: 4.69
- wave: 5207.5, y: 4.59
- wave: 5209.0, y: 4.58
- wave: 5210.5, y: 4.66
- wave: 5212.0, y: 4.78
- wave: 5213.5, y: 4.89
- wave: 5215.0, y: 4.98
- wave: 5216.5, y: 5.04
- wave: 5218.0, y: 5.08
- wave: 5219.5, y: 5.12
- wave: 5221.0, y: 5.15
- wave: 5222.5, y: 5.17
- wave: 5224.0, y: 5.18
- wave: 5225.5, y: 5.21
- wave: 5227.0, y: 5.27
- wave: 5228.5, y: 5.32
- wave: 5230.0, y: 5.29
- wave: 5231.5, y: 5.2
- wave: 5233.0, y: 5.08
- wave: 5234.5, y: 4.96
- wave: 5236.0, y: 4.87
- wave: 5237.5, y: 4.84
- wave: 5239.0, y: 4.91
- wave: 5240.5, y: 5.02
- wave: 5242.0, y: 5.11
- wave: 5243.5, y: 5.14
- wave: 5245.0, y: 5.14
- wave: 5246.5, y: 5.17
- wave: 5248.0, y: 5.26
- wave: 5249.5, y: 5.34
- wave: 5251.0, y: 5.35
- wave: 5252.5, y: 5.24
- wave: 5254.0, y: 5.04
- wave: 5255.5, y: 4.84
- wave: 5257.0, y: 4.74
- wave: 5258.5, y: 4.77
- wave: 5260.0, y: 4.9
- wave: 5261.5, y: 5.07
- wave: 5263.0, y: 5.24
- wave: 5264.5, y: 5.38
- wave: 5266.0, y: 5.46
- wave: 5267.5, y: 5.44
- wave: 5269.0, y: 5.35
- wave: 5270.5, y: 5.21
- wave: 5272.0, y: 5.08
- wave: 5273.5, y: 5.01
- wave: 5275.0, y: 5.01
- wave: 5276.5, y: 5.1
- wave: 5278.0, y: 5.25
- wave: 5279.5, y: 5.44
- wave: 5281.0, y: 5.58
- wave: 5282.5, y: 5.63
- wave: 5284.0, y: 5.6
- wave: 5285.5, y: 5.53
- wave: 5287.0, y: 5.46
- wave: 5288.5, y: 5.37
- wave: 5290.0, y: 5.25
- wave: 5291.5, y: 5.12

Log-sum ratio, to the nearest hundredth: 0.94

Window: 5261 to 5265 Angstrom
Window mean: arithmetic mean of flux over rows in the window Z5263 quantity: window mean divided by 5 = 1.05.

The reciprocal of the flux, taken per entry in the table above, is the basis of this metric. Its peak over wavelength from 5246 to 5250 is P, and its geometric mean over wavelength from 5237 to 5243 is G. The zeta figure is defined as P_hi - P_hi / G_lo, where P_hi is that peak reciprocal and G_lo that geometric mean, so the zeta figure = -0.77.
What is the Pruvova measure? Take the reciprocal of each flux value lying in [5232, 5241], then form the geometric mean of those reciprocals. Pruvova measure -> 0.202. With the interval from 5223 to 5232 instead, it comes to 0.191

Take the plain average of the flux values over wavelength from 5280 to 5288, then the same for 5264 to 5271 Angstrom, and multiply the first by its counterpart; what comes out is 29.8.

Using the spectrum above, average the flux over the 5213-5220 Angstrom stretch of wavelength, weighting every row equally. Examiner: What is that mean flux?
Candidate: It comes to 5.02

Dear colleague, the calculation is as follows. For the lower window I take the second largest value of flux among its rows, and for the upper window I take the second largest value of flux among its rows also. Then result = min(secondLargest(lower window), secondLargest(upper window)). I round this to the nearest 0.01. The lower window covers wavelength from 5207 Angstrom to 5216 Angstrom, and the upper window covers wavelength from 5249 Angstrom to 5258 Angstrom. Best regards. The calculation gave 4.89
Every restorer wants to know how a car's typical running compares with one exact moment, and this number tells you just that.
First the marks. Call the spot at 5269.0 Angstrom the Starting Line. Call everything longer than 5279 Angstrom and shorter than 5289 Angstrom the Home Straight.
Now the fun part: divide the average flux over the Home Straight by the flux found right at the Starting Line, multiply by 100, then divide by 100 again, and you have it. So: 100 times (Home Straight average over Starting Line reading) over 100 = 1.03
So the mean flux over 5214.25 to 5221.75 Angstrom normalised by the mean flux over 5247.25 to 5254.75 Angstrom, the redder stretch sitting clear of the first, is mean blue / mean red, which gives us 0.97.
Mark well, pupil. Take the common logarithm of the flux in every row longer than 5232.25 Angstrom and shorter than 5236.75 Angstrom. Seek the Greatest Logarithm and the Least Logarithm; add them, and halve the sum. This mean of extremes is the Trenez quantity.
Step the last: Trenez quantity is 0.697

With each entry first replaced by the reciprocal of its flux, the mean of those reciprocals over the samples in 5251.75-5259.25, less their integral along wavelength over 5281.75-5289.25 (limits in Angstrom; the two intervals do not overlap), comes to -1.16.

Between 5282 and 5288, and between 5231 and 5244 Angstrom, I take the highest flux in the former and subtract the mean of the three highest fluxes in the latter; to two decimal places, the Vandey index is 0.48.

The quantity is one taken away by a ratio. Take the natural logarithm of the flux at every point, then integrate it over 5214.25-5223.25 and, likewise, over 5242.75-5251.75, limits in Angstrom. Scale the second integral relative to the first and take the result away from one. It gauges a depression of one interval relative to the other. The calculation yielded -0.017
